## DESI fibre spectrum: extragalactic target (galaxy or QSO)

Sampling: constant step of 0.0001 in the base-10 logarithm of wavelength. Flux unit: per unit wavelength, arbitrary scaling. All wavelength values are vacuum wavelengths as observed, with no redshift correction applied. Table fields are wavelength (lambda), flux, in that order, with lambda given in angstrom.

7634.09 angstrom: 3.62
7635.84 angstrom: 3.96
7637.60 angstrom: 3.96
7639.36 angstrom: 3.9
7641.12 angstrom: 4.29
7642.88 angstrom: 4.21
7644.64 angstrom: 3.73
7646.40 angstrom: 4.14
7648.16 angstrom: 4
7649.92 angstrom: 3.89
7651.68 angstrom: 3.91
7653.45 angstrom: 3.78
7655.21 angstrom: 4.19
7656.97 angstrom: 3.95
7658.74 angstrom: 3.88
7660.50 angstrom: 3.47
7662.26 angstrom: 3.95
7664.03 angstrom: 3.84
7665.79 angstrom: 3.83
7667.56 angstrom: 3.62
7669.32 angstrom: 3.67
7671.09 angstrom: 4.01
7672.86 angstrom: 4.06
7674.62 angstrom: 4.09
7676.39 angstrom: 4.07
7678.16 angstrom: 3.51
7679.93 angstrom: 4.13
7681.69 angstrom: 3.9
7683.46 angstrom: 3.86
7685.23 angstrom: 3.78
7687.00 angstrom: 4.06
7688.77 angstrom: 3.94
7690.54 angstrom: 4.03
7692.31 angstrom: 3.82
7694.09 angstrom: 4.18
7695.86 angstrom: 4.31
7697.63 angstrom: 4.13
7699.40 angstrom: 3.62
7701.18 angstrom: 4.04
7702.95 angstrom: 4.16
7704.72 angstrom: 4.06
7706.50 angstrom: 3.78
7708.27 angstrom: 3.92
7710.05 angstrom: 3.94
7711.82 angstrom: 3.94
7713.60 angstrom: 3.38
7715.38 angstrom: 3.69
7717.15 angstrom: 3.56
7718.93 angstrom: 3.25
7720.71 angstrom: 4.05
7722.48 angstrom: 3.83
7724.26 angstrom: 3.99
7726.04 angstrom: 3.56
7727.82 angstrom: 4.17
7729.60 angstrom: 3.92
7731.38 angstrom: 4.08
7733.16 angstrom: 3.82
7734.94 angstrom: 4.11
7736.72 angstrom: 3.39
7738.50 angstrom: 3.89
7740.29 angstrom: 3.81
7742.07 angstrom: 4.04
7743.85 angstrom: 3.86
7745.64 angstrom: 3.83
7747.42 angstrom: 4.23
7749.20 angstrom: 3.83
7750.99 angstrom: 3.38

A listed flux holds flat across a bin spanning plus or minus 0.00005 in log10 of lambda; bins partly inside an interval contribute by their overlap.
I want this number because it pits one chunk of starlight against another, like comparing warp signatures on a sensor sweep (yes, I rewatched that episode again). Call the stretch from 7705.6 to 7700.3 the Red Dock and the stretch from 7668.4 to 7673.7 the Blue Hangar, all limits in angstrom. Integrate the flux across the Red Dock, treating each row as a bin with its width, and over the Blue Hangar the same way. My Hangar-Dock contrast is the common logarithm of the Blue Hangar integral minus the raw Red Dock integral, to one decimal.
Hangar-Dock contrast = -20.4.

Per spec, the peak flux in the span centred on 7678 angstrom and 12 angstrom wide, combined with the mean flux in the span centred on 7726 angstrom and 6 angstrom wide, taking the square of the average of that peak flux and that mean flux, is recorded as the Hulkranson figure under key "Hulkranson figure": 16.1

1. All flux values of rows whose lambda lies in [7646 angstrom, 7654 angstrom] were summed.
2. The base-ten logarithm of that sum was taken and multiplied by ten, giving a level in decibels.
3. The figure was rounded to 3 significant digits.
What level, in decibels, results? 12.9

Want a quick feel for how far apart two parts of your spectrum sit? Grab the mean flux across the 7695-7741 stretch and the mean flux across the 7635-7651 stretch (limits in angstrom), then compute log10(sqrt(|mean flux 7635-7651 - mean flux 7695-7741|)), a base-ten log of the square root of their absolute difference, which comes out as -0.42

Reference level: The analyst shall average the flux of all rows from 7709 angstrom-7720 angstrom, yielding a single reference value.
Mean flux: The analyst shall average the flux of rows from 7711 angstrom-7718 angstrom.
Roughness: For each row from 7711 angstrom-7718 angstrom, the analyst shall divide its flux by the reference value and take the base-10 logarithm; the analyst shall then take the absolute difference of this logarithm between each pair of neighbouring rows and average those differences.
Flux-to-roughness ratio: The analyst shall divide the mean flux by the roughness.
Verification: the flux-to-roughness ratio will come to 91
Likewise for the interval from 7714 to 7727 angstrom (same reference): 92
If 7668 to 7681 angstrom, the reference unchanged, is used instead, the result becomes 128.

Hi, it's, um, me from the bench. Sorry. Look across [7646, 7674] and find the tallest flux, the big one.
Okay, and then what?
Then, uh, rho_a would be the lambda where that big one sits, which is 7655.21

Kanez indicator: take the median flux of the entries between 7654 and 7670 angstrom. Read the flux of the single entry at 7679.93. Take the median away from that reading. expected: 0.3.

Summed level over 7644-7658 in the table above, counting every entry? 32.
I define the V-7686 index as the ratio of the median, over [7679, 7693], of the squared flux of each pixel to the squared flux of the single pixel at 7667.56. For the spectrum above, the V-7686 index 1.17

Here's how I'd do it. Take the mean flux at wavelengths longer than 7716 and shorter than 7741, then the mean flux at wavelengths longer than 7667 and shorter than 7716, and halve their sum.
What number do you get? 3.87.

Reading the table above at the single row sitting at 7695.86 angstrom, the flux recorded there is 4.31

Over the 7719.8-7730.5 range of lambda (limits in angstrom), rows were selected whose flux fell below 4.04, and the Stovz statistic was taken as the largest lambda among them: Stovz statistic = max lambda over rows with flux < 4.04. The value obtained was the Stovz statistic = 7729.60 angstrom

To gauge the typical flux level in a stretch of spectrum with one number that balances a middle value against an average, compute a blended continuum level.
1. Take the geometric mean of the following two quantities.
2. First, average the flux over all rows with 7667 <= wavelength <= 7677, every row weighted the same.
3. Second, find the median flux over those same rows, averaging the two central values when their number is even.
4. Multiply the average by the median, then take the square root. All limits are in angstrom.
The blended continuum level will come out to 3.98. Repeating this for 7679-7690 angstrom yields 3.93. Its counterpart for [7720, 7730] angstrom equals 3.94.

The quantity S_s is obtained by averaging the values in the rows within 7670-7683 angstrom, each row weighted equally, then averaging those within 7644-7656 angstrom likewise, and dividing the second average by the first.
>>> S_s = 1.00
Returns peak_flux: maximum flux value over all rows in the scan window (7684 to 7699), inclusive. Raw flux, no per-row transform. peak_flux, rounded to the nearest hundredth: 4.31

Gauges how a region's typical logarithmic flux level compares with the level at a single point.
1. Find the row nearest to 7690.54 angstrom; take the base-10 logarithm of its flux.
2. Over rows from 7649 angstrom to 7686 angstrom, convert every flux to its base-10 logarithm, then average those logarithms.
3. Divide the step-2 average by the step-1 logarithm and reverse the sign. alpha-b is -0.97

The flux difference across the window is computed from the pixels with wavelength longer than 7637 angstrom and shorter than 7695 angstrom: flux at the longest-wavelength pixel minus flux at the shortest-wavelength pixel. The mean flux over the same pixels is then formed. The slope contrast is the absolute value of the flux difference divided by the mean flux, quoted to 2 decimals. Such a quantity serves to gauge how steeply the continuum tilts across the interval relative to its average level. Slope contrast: 0.06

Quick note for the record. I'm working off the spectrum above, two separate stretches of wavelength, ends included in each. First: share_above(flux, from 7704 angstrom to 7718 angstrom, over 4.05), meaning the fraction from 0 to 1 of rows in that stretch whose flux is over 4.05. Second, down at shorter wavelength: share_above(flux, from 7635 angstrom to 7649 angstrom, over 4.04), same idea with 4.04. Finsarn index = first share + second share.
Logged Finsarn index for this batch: 0.50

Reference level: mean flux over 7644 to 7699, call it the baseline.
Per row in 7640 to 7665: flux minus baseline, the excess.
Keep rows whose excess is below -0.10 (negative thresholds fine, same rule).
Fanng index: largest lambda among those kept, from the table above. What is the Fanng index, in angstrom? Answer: 7660.50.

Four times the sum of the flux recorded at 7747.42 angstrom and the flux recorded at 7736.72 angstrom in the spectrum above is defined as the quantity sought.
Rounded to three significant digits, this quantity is 30.5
